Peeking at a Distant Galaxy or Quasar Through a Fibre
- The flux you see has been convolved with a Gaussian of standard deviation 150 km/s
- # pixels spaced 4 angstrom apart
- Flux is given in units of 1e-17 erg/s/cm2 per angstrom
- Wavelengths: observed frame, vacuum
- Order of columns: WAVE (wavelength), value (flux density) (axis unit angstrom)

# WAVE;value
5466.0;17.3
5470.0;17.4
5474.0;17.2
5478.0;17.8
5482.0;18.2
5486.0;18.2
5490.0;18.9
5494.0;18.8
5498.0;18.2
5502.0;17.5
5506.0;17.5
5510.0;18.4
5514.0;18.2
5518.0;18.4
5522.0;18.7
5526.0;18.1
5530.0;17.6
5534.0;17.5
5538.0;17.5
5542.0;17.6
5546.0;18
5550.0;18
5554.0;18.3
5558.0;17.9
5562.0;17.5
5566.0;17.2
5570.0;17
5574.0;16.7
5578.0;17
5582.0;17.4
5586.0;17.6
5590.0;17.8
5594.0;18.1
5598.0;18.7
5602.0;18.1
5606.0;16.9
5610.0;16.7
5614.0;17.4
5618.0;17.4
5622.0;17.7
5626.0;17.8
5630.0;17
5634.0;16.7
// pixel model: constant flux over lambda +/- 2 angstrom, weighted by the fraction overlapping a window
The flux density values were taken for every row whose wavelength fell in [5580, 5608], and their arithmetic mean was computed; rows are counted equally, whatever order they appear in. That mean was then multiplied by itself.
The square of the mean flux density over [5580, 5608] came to 317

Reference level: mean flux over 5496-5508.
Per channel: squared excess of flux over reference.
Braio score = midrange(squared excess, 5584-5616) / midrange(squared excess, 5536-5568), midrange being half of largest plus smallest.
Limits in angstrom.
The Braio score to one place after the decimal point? 3.2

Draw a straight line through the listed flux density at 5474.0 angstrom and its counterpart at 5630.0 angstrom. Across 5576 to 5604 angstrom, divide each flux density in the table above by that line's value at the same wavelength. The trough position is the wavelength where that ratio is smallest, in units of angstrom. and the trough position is 5578.0 angstrom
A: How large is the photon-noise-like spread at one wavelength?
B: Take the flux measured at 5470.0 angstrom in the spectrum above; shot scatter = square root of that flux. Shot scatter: 4.17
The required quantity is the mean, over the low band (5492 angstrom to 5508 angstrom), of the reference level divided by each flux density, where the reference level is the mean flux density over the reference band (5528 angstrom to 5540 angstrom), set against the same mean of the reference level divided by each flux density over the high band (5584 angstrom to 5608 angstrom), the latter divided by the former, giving 1.01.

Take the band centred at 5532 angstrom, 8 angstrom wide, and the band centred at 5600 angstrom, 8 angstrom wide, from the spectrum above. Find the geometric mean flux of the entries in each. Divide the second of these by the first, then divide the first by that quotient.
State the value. 16.7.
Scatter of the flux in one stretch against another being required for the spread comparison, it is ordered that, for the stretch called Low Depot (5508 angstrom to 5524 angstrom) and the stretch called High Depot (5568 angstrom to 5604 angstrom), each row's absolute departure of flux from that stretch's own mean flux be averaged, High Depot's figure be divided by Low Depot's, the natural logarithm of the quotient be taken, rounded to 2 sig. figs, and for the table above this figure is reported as 1.3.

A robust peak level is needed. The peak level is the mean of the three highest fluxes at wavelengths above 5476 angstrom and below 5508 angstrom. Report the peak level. 18.6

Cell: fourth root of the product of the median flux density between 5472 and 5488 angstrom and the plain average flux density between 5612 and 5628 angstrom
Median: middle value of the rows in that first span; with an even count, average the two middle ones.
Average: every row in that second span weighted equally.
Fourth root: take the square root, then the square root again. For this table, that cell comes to 4.22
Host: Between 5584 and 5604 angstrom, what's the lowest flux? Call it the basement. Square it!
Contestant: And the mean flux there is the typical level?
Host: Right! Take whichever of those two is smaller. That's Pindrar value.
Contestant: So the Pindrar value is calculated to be 18.1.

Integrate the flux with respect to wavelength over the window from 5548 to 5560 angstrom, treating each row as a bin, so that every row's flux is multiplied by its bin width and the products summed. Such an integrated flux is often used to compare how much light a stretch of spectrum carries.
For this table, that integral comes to 217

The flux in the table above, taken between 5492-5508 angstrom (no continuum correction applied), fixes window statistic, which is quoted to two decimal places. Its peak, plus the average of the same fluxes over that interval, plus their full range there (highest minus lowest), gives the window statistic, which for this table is 38.10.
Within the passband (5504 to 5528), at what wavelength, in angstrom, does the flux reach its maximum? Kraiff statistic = 5522.0 angstrom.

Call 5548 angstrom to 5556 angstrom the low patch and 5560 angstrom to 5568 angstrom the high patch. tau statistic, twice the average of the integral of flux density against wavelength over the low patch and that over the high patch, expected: 284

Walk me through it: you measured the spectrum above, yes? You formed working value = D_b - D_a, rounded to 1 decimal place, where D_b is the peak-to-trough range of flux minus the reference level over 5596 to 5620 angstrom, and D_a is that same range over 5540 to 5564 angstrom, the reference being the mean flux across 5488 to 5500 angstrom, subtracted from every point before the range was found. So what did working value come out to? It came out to 1.2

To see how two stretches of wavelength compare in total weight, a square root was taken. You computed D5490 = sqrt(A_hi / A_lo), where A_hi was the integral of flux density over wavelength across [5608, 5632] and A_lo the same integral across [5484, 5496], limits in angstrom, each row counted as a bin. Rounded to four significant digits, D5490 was 1.364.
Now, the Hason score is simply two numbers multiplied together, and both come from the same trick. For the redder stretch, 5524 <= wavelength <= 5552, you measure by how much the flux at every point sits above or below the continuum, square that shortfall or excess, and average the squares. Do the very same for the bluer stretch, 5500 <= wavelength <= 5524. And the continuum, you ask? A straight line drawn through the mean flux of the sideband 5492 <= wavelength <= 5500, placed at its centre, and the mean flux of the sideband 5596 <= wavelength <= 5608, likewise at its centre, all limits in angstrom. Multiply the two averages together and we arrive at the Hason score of 0.11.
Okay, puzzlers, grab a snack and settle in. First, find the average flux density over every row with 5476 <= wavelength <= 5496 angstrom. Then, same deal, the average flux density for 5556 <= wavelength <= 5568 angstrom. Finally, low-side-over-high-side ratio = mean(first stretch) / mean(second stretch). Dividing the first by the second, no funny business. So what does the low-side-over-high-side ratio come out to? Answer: 1.05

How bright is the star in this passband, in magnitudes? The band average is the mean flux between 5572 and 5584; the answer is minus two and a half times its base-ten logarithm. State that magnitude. -3.08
